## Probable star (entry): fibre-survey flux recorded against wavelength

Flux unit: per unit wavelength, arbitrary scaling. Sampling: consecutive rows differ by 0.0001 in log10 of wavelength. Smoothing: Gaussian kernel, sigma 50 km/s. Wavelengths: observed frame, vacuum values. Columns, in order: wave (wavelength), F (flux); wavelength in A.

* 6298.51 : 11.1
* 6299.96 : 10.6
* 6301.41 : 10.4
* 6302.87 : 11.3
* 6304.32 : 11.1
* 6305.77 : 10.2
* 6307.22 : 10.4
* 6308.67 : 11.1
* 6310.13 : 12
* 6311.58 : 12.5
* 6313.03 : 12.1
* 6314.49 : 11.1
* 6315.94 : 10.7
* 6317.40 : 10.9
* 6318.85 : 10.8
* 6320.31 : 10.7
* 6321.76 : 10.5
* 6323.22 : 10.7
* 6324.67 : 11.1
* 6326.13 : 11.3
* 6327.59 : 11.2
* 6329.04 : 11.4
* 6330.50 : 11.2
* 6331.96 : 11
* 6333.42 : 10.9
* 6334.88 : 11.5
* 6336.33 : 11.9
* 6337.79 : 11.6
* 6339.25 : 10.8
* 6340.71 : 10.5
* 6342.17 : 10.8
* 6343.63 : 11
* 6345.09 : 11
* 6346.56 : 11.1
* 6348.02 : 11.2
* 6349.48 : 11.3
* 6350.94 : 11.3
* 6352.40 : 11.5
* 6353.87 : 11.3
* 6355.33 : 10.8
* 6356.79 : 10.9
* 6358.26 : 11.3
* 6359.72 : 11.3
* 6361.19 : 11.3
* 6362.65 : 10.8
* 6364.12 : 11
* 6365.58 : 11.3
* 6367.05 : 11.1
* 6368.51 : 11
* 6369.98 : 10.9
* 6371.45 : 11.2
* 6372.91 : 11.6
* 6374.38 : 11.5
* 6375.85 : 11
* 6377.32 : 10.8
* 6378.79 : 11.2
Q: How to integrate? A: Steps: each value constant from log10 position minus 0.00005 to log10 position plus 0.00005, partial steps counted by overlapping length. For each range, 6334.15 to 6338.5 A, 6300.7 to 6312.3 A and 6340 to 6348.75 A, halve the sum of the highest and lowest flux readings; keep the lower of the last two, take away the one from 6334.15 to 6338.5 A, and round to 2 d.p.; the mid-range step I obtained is -0.85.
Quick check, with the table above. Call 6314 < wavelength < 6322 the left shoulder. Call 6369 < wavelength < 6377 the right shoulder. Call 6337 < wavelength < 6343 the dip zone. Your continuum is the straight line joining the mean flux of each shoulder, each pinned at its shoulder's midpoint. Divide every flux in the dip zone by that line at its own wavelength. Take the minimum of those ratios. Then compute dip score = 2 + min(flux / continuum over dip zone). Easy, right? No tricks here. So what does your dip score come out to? 2.96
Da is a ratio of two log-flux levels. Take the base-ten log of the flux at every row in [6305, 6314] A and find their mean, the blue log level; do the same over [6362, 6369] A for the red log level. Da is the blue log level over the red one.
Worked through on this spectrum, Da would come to 1.01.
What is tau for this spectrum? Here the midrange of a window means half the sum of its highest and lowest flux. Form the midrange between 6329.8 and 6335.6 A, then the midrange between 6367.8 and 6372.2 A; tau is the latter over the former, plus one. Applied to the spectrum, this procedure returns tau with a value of 1.99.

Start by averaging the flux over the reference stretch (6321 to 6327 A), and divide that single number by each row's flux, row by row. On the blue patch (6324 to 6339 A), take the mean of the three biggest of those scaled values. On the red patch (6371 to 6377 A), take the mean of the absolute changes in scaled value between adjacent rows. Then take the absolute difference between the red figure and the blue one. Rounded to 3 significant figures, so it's 0.963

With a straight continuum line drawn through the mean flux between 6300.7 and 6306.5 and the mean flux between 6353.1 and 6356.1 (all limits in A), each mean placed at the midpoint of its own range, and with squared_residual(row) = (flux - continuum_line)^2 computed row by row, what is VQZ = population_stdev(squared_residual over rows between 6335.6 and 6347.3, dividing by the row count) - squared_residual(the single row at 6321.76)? 0.18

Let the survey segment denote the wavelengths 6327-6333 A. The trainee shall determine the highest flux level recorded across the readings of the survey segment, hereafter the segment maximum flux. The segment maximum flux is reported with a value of 11.4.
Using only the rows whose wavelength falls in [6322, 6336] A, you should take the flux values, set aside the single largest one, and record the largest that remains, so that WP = 11.4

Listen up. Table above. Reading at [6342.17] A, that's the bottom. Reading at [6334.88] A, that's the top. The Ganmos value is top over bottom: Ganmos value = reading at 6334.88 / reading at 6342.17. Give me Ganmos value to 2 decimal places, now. 1.06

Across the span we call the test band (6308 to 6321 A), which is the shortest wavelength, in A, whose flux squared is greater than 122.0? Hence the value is 6308.67 A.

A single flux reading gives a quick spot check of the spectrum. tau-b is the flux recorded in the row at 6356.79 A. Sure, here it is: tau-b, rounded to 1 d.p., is 10.9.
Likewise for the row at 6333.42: 10.9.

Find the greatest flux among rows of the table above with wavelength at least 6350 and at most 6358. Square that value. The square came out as 132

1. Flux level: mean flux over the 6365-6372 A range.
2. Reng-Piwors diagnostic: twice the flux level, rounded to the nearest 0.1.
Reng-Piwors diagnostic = 22.2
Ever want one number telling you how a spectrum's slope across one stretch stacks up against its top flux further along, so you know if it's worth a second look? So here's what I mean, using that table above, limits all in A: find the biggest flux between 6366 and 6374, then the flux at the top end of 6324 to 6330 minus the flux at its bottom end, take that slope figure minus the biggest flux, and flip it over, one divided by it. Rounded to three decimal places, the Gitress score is -0.088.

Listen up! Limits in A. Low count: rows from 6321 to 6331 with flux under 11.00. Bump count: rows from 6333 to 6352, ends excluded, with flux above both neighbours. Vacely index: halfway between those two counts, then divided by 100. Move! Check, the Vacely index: 0.015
